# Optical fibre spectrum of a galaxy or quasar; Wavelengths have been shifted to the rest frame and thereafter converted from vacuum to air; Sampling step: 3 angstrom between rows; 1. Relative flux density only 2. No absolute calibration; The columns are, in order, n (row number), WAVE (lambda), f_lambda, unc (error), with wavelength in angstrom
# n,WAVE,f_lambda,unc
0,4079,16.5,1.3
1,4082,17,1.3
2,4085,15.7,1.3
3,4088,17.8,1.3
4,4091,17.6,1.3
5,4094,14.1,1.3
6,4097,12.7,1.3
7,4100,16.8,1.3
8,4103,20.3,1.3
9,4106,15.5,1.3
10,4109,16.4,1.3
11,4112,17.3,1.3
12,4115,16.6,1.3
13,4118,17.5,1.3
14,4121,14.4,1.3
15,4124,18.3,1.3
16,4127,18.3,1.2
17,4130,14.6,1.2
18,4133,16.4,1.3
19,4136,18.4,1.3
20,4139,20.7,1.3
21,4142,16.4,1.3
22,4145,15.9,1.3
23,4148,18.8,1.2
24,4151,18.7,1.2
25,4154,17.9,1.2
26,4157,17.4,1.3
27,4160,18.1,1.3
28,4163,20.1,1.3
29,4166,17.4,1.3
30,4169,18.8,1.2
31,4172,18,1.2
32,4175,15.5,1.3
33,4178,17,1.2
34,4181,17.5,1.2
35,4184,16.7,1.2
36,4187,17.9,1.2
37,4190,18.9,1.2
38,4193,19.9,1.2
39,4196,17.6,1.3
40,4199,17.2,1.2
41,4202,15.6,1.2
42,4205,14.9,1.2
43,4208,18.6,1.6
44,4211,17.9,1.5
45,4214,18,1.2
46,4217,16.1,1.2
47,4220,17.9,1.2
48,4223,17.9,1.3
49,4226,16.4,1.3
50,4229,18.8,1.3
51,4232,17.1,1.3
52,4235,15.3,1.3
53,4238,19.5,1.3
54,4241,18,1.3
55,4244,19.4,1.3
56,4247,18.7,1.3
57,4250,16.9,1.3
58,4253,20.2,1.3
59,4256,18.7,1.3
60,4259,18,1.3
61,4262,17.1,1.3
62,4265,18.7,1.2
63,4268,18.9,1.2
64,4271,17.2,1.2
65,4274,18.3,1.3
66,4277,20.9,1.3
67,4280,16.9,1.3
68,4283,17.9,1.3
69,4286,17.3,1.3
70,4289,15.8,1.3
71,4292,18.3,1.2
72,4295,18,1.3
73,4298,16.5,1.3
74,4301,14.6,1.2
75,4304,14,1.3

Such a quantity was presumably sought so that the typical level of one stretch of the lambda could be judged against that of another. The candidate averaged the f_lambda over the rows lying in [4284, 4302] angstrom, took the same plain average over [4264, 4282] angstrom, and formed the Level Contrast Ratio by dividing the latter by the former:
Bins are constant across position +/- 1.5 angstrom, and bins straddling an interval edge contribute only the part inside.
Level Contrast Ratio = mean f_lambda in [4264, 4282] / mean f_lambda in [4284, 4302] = 1.10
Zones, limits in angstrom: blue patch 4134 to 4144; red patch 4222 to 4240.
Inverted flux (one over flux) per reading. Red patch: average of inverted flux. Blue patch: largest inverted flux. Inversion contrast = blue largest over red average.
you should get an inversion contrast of 1.06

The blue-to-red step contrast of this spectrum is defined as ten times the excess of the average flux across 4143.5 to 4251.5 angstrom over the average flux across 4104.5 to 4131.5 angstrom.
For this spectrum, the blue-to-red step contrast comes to 11.3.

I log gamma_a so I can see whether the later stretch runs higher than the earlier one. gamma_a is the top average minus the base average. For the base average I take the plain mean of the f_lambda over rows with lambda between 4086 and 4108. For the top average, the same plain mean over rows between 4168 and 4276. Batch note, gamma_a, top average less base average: 1.4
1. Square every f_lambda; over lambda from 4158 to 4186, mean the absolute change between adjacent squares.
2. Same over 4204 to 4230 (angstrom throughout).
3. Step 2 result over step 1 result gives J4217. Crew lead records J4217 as 0.95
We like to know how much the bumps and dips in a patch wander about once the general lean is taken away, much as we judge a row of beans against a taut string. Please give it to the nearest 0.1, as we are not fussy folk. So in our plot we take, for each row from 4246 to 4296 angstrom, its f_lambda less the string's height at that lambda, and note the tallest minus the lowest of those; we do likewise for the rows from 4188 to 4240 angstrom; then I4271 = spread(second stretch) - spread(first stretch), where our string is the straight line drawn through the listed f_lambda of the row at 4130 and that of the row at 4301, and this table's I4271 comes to -0.1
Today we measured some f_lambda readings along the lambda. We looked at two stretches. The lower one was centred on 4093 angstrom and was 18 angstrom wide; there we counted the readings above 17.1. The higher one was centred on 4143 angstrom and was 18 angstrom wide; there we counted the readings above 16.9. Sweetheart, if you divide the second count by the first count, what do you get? 2.00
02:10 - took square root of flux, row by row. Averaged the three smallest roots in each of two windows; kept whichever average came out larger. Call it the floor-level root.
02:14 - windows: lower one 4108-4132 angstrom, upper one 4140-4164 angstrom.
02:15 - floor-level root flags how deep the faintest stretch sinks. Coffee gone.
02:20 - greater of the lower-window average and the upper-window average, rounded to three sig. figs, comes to 4.07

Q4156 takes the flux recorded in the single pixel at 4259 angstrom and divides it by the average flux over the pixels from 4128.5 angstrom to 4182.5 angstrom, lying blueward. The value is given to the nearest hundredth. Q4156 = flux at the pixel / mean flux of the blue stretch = 1.02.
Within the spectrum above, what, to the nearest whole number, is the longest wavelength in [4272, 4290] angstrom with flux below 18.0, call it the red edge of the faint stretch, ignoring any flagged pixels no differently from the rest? 4289 angstrom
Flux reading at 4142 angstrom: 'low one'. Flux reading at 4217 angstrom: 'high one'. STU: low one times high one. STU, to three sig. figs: 264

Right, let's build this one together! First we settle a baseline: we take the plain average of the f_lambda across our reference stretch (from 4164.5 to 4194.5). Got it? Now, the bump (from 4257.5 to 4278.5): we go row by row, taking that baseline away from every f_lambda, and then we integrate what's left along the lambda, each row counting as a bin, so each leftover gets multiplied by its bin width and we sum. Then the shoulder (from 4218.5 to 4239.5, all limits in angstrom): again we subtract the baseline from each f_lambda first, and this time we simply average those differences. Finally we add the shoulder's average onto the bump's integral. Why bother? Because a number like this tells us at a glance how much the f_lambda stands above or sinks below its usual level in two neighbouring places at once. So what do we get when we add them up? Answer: 14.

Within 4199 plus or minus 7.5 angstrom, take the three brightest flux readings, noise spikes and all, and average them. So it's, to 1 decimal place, 18.2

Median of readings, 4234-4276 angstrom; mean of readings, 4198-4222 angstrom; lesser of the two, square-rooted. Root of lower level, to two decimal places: 4.13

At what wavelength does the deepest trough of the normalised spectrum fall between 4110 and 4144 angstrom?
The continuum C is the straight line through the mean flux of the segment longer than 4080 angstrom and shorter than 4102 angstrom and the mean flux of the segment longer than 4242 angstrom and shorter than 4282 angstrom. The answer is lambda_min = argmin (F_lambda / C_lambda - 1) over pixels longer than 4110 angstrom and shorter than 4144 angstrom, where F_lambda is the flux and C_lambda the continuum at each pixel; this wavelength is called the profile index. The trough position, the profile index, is 4121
